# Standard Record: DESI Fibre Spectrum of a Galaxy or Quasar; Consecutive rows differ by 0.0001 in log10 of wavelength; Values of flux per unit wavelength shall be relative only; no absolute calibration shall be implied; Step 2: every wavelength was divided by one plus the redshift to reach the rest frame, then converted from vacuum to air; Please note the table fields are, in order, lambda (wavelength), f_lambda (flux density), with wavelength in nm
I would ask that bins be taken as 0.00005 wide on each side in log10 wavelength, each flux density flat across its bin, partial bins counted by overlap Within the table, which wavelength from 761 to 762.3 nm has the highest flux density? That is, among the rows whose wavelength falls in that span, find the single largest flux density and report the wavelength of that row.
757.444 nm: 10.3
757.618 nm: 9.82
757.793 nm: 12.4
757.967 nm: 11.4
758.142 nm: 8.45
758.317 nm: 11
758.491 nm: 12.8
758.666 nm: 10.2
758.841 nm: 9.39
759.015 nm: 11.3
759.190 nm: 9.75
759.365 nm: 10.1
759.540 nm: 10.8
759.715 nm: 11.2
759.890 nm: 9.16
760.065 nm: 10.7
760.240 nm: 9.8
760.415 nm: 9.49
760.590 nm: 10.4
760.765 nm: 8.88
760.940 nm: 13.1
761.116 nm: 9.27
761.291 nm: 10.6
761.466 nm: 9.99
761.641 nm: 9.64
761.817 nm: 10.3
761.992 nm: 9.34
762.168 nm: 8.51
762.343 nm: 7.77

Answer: 761.291 nm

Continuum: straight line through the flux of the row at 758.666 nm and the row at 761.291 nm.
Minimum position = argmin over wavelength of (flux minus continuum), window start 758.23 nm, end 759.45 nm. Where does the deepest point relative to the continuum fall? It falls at 758.841 nm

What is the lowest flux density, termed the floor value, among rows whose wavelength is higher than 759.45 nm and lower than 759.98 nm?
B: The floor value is 9.16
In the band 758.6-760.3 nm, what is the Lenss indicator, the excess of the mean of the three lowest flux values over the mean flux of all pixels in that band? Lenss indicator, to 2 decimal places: -0.81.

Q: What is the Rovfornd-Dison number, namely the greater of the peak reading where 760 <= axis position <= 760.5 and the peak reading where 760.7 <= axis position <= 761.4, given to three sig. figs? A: 13.1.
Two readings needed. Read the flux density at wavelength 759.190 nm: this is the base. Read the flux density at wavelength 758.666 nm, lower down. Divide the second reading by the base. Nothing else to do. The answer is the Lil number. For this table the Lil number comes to 1.05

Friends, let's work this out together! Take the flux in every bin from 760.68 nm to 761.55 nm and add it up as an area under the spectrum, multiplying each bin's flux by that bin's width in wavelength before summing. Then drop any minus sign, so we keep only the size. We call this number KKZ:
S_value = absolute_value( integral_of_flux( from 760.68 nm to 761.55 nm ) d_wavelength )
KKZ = 9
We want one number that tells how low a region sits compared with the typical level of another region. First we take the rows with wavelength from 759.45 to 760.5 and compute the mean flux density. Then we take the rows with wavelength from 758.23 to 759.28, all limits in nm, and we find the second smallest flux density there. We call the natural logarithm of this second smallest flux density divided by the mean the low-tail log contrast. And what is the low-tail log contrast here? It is -0.044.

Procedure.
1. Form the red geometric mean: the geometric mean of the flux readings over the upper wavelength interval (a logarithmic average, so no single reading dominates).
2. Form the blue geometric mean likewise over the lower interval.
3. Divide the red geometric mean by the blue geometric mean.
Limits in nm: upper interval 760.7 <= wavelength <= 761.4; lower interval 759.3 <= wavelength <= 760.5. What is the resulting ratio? 1.02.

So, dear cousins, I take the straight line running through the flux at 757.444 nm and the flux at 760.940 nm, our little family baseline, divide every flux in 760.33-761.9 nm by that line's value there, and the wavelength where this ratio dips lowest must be 760.765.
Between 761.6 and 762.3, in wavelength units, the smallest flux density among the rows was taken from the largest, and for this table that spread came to 1.8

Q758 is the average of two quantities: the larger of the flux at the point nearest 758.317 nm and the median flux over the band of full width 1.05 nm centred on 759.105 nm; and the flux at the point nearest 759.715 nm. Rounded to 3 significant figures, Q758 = 11.1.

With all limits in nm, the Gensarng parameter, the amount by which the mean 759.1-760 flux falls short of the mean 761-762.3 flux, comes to -0.54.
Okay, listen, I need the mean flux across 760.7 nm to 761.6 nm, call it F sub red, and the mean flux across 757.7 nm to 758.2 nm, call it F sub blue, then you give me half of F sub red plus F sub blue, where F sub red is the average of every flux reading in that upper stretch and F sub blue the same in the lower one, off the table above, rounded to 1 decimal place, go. 10.6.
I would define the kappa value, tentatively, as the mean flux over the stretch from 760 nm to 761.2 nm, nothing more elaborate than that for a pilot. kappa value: 10.2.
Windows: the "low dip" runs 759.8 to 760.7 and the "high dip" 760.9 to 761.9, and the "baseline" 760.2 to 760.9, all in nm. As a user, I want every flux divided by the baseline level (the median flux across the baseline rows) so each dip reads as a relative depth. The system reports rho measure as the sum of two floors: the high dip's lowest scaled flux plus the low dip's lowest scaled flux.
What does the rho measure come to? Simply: 1.91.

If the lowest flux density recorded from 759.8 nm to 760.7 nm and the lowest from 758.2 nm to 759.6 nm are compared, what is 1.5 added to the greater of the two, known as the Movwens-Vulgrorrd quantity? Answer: 10.89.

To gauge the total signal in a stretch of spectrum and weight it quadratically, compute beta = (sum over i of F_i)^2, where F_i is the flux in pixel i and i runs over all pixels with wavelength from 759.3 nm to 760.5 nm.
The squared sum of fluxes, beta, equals 5077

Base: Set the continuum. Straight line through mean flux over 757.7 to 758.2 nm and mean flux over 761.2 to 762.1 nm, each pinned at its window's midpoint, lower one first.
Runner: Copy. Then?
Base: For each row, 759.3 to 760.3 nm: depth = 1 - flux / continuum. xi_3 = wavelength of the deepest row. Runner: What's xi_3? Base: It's 759.890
